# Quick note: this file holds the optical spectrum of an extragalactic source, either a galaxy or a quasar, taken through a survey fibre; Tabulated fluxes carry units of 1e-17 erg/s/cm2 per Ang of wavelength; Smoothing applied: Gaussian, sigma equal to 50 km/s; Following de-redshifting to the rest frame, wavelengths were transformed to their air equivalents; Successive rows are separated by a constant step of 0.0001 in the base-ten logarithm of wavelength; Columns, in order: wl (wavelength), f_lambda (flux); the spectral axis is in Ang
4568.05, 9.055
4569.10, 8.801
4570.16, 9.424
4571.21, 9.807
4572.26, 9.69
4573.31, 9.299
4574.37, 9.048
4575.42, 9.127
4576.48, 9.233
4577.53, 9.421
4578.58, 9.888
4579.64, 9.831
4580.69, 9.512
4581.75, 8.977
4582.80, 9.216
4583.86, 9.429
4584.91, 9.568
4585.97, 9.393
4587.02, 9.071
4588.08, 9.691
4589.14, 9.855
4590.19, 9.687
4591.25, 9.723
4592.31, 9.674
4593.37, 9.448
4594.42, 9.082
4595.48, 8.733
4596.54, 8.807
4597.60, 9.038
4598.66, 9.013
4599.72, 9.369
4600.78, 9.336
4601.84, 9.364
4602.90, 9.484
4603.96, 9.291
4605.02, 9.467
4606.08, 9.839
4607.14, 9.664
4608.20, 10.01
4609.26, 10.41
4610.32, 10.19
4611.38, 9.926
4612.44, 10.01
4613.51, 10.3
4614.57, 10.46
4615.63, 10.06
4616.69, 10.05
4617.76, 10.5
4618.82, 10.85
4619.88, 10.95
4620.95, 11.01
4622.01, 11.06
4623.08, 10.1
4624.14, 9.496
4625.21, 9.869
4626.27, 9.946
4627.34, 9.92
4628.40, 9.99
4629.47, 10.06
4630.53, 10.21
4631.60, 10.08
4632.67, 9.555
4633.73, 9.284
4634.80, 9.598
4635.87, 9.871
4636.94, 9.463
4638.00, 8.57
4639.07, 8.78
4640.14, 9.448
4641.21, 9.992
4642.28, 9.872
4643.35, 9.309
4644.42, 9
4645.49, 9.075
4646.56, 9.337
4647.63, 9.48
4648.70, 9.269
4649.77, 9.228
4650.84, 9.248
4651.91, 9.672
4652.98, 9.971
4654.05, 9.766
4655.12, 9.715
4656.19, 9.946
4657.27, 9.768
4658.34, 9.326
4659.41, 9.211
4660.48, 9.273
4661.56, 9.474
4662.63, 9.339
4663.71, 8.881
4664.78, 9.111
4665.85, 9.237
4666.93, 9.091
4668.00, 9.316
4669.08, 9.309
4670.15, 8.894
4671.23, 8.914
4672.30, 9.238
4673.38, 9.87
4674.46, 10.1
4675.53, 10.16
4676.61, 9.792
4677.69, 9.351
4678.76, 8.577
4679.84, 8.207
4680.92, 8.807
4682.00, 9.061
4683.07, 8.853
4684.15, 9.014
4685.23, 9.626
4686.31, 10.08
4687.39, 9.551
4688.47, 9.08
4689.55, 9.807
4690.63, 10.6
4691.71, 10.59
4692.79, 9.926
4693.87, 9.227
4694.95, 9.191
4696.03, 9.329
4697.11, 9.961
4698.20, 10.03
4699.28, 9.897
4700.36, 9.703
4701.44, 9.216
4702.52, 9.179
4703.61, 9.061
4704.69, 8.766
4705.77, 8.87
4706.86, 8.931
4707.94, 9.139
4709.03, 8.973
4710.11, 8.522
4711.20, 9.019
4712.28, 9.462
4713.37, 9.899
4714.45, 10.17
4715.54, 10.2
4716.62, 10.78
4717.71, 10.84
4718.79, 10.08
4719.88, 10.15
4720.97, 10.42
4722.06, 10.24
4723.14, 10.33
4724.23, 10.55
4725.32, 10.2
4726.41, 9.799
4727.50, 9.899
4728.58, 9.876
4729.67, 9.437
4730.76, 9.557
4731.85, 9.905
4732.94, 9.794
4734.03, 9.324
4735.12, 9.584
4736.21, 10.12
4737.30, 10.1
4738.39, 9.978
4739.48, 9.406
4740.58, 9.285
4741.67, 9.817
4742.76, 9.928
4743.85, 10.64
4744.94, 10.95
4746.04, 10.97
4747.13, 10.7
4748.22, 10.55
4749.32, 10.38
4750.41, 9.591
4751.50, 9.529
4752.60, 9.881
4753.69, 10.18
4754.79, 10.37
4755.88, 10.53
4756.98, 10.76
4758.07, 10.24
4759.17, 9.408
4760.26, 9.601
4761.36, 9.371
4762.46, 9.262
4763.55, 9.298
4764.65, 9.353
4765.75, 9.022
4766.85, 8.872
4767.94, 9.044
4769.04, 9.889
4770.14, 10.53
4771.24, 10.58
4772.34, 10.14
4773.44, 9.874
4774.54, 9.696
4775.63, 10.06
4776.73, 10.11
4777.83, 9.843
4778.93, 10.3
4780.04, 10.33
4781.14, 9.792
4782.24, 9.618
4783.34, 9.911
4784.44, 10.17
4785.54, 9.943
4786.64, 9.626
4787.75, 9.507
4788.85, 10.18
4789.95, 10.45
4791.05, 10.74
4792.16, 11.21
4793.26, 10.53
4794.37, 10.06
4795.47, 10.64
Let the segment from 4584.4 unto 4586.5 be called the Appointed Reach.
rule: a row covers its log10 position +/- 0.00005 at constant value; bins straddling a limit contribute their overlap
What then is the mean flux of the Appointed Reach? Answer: 9.5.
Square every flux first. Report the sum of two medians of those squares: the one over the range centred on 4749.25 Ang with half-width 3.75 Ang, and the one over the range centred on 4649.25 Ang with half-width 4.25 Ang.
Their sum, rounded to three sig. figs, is 194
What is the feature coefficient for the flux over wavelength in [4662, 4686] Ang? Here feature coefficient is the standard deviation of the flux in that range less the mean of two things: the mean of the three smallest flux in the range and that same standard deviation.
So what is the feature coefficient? -4.03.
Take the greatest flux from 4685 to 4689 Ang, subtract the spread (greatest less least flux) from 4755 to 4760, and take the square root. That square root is 2.95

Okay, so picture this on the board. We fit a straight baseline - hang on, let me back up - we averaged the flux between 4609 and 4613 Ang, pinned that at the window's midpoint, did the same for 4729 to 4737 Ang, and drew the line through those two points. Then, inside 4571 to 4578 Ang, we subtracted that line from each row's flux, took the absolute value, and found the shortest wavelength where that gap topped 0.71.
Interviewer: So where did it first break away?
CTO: 4573.31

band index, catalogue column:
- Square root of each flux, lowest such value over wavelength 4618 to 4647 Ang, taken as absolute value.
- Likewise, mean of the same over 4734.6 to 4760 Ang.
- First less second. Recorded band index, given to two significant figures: -0.25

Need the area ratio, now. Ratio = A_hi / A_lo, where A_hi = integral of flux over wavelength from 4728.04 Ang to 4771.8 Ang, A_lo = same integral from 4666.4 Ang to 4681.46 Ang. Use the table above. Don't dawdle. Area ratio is 3.1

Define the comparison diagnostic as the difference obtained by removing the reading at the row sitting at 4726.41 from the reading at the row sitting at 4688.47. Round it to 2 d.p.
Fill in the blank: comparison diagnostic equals -0.72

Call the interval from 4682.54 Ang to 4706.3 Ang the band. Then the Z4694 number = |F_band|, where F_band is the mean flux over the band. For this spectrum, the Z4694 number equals 9.53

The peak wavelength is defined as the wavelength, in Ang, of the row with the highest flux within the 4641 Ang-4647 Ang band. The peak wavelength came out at 4641.21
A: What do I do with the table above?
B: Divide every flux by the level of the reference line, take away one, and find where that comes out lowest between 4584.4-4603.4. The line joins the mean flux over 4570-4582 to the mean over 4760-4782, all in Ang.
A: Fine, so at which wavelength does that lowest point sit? 4595.48 Ang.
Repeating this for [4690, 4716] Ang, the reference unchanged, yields 4710.11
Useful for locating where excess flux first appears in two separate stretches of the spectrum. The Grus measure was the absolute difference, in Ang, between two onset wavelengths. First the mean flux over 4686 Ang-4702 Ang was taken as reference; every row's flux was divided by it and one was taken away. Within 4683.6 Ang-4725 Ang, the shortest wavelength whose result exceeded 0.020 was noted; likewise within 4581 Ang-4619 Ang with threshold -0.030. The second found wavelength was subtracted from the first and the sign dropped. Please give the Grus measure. 101.4 Ang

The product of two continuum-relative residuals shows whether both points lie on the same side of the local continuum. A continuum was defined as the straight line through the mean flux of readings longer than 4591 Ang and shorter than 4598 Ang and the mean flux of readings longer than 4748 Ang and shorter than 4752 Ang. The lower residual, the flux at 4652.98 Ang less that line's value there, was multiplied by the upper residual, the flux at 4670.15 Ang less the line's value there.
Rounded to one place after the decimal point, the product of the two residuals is -0.3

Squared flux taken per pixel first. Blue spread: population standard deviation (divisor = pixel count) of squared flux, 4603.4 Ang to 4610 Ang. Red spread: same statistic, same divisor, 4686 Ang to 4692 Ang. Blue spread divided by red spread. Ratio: 0.67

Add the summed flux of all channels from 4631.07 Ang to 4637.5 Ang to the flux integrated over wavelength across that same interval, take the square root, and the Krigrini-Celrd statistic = 10.9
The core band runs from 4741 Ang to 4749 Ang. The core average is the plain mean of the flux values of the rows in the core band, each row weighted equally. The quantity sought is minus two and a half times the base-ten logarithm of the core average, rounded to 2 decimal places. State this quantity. -2.55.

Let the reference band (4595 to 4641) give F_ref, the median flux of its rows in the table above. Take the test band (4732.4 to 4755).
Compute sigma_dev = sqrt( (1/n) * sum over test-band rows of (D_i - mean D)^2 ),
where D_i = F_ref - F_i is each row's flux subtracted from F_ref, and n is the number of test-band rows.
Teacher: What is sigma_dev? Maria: 0.50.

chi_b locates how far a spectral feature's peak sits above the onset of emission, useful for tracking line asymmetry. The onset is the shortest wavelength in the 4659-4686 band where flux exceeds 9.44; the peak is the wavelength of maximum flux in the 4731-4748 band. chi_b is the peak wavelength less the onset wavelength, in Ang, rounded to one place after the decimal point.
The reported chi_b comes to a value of 84.5 Ang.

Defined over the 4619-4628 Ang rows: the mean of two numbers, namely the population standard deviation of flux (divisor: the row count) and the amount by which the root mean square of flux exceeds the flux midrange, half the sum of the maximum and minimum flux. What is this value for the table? 0.30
